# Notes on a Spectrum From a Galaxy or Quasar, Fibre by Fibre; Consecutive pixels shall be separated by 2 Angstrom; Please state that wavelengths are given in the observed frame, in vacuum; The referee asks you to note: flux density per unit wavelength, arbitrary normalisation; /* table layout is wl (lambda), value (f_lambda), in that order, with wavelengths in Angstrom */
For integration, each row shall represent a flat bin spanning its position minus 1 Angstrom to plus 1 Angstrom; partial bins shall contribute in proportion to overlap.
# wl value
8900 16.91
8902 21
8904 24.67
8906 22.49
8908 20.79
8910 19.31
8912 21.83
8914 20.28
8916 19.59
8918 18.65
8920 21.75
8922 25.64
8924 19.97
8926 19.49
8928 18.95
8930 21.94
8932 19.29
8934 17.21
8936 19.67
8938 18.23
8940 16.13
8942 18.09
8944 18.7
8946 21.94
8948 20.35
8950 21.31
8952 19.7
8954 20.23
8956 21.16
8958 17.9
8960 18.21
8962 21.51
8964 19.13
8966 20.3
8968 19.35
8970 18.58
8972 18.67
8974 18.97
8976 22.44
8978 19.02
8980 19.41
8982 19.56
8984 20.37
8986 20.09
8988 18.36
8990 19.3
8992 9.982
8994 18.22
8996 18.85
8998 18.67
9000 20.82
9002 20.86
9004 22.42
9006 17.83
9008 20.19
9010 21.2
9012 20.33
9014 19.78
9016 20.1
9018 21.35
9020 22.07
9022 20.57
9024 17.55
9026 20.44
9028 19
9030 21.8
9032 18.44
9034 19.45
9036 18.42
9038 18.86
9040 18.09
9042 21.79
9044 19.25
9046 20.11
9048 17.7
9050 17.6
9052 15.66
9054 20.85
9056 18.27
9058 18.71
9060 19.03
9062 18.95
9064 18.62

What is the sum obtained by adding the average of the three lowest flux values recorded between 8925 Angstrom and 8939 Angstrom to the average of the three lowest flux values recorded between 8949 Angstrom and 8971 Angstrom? 36.4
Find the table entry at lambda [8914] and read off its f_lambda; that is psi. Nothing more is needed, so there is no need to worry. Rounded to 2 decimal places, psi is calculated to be 20.28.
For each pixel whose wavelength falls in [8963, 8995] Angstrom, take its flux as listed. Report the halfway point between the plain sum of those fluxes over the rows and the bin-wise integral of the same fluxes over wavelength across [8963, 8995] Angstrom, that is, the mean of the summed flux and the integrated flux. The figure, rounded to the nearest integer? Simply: 453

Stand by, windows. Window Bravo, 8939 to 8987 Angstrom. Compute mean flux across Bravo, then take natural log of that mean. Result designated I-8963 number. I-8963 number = 2.98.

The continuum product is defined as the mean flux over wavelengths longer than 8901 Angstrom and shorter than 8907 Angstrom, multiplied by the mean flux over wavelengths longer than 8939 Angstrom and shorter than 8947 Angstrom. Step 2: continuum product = 425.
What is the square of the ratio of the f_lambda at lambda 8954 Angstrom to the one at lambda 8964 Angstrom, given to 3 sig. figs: 1.12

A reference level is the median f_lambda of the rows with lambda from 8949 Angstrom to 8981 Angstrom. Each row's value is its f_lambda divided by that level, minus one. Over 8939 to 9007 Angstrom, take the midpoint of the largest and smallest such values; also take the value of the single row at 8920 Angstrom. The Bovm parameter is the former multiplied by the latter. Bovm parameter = -0.020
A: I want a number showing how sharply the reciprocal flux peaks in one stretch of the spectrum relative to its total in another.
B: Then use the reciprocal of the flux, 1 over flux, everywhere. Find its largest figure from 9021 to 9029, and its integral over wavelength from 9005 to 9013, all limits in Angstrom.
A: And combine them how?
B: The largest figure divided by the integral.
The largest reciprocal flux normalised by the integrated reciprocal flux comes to 0.14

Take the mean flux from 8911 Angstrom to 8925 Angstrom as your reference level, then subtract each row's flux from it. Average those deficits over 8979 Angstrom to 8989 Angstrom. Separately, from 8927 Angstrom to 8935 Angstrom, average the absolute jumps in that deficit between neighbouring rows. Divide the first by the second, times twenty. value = 12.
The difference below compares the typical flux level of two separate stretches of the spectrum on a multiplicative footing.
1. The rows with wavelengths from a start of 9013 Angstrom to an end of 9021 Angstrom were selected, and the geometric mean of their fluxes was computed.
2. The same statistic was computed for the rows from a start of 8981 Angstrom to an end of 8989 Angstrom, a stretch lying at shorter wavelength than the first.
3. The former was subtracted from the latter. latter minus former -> -1.2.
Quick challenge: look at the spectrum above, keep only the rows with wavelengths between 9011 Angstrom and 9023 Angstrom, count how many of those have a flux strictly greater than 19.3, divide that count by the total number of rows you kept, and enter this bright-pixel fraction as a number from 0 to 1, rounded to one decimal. 1.0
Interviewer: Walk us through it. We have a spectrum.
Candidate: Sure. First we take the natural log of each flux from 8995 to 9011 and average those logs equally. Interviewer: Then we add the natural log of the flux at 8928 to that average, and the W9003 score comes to 5.94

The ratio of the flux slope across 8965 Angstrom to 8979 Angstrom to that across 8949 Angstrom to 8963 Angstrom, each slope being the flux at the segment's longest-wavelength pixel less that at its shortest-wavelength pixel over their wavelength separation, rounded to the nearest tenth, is -6.4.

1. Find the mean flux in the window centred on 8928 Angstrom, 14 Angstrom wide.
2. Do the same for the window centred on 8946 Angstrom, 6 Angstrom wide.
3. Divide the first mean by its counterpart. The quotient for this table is 1.00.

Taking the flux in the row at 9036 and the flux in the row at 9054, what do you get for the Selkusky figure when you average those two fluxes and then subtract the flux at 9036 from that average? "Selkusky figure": 1.2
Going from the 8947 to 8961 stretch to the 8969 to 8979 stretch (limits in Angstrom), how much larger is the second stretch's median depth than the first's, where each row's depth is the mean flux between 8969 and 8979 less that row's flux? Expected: 1.3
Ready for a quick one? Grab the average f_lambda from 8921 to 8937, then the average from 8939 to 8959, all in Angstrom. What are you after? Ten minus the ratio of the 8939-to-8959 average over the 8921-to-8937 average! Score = 9.04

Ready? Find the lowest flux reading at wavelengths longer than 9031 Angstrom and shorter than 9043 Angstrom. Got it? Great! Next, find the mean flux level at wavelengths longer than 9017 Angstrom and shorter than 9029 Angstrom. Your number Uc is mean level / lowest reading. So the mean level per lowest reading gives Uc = 1.11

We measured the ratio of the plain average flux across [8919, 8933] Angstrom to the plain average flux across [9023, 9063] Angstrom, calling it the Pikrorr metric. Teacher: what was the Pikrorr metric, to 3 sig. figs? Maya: 1.11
